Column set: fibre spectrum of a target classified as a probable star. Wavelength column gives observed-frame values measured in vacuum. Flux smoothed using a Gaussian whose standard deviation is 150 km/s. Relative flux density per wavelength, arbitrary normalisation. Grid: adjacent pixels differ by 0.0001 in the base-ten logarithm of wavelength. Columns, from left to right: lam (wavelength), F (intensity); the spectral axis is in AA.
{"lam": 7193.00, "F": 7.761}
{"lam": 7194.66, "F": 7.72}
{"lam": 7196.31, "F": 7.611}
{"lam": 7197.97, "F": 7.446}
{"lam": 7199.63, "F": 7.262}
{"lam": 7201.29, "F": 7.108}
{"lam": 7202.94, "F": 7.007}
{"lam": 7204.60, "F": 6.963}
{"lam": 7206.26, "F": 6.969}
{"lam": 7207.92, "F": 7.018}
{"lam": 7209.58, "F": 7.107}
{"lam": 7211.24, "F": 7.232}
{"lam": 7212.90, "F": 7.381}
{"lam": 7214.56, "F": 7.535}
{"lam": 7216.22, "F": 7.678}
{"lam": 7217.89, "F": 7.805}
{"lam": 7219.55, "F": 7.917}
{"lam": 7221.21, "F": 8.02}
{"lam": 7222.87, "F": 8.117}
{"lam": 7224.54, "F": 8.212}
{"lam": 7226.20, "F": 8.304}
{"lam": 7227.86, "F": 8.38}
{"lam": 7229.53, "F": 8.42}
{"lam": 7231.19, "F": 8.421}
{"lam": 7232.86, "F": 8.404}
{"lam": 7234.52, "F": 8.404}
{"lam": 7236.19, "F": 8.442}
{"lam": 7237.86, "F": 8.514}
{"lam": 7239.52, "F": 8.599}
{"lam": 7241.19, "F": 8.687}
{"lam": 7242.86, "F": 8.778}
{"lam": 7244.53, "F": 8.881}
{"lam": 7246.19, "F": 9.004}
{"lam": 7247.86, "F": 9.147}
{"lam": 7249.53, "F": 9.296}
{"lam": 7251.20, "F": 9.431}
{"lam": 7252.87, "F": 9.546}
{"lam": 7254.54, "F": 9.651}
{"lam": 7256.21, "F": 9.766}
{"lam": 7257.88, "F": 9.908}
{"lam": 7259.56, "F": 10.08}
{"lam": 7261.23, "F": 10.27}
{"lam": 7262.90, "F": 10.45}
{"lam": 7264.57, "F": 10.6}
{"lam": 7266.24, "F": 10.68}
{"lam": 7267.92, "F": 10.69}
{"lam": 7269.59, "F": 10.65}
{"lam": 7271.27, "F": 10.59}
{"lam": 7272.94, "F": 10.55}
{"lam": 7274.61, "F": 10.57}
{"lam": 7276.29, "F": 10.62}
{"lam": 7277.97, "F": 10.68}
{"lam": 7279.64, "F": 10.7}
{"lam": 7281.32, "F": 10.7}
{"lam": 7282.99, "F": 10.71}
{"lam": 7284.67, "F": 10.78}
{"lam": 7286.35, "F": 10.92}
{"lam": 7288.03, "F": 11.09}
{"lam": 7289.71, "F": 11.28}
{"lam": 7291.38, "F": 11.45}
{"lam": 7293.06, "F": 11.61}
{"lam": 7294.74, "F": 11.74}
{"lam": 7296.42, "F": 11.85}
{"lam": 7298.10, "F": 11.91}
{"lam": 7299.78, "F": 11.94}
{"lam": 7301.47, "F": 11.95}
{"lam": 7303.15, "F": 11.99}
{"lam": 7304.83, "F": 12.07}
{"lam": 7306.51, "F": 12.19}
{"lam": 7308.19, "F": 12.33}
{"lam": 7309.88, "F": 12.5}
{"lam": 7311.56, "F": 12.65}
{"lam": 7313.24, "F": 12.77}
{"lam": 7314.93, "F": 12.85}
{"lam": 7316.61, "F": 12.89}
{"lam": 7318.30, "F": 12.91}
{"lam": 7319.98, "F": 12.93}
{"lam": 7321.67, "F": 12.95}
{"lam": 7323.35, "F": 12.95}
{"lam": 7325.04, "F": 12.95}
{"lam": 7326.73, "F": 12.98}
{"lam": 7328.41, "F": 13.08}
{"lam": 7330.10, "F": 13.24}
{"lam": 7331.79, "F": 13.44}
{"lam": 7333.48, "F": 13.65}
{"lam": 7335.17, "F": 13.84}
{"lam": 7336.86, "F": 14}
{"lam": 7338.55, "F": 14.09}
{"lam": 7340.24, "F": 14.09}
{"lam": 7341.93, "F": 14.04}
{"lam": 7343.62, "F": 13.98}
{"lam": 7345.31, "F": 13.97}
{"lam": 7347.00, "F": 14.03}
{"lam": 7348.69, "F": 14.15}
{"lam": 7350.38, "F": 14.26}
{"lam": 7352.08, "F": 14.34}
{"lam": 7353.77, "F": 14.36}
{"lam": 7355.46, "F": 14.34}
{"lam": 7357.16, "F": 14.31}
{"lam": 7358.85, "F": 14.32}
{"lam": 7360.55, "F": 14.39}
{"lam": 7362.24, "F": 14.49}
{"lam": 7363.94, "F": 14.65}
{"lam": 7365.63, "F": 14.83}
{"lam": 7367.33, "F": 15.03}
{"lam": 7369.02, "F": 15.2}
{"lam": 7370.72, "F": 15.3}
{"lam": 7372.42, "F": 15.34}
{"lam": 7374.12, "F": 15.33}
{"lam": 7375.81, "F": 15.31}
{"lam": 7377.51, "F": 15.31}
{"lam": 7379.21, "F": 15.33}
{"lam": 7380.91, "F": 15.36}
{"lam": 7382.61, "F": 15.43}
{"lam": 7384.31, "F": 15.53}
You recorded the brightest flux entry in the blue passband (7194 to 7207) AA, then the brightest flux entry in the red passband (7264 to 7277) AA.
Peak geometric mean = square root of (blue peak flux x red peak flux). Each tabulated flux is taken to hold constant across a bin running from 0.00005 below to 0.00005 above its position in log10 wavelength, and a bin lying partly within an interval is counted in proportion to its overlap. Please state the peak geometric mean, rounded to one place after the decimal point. 9.1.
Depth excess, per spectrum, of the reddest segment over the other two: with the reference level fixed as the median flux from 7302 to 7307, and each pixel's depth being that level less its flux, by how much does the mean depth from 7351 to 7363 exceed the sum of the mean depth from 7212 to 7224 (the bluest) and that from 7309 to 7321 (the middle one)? -5.9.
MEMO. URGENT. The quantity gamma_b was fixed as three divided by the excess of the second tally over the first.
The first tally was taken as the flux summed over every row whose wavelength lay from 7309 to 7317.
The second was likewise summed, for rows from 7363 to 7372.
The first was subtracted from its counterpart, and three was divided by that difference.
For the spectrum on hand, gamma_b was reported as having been 0.264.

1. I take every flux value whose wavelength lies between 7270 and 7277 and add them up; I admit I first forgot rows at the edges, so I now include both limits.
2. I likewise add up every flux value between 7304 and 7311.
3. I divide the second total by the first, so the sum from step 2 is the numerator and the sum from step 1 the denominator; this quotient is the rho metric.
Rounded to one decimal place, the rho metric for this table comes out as 1.2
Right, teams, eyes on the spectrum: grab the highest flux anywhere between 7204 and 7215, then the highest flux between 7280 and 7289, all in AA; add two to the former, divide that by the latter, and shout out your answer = 0.86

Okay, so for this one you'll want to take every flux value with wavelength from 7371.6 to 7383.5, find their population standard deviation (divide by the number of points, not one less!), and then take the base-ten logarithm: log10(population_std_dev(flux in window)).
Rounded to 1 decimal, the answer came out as -1.4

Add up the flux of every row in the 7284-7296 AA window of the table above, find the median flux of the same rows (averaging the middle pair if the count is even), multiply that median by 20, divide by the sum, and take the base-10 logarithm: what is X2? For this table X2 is 0.456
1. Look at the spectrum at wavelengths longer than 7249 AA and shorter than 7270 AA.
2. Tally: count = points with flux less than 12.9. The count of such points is 13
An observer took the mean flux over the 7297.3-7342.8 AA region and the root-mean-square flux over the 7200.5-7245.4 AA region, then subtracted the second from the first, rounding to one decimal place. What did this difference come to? 5.0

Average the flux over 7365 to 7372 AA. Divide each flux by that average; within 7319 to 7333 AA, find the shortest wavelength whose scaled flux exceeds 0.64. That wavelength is 7319.98 AA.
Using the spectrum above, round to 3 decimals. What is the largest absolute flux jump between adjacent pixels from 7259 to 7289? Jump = 0.190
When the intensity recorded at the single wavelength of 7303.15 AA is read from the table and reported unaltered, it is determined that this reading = 11.99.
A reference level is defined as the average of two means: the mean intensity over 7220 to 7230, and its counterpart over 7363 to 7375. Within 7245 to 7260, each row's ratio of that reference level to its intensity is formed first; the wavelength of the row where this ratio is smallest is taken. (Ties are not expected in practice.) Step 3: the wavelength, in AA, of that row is 7259.56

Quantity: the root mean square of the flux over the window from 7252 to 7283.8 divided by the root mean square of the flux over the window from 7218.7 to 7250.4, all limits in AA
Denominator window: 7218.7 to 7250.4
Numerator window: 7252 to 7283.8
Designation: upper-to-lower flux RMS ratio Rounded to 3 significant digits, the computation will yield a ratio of 1.22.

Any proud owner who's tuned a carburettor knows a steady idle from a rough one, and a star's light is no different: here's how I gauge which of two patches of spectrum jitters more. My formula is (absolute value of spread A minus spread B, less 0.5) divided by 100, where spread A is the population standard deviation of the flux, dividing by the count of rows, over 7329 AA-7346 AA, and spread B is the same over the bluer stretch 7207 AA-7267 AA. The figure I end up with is 0.0021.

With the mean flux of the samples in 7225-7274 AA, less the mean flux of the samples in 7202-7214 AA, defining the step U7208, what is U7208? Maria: 2.3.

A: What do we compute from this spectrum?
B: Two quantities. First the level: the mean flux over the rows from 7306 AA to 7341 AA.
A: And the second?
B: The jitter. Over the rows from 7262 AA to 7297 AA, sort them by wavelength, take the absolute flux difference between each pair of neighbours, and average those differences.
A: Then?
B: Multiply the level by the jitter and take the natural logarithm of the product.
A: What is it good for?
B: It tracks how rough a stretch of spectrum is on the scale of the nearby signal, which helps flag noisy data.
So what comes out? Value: 0.10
